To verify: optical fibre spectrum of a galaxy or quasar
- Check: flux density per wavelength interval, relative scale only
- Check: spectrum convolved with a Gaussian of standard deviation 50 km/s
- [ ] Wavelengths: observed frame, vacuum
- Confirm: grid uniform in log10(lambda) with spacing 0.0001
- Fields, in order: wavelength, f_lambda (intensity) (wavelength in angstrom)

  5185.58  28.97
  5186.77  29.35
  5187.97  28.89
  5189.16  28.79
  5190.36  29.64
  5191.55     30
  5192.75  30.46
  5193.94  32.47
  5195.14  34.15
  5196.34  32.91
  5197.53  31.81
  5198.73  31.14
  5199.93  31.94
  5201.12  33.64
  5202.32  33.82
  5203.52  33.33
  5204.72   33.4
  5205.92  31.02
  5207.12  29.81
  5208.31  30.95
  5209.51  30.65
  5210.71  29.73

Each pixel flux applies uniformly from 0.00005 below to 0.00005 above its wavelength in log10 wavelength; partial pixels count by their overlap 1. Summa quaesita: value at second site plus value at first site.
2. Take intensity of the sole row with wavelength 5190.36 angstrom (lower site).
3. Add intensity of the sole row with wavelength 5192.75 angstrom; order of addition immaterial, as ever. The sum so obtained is 60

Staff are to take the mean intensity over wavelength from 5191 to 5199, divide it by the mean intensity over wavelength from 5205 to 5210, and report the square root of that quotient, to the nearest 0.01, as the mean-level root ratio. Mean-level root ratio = 1.02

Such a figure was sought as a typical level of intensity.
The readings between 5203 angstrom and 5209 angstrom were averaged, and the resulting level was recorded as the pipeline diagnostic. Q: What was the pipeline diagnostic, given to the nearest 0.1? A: 31.7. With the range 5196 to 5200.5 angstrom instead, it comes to 31.9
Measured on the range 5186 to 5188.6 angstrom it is 29.1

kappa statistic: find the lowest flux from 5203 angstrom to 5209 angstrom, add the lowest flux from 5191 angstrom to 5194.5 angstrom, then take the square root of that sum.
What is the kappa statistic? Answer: 7.73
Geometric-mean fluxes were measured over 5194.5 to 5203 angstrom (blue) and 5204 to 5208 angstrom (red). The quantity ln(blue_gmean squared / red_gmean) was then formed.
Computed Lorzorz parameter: 3.53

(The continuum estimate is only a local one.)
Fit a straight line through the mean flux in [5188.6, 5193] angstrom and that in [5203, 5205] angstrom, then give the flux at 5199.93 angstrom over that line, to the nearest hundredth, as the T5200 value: 0.99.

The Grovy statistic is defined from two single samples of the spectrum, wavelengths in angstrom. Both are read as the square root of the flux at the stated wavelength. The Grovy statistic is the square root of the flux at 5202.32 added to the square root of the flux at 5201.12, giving 11.6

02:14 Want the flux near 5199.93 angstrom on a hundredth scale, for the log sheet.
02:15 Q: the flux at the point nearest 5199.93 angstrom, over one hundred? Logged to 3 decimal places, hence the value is 0.319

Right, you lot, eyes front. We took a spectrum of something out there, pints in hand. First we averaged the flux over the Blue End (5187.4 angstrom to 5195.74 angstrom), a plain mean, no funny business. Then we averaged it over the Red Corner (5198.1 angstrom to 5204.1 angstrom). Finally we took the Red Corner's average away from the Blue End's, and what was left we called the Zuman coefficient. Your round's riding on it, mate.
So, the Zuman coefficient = -2.1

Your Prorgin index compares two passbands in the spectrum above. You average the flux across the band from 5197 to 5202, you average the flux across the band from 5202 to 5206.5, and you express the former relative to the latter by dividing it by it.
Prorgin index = 0.98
